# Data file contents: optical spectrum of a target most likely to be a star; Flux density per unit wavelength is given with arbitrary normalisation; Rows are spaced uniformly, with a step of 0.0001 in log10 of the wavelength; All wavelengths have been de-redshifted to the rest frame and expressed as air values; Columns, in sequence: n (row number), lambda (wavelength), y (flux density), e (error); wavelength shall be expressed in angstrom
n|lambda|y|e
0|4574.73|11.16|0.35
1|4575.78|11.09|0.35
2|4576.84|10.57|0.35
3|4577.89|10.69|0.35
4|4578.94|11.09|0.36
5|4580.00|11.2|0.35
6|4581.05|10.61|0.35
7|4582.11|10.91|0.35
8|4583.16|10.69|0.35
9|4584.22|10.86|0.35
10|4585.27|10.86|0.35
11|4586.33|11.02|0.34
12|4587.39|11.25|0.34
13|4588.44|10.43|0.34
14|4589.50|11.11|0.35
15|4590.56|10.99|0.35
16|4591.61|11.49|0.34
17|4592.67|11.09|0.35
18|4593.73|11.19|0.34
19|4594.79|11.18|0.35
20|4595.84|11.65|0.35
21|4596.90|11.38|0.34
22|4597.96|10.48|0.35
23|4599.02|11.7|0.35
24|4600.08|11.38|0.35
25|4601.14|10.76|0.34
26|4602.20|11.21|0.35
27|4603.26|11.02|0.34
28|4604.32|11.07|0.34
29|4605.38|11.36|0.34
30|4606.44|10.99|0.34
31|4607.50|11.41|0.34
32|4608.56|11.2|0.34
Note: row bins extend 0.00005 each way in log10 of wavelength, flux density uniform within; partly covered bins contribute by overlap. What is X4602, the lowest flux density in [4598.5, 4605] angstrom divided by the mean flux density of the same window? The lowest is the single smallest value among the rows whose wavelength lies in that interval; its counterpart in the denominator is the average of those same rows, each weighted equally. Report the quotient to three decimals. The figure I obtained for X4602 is 0.962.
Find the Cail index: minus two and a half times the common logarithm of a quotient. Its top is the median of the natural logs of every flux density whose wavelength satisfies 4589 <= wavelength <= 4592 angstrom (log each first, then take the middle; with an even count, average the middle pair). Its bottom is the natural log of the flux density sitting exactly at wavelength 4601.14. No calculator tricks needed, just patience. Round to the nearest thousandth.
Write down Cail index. -0.015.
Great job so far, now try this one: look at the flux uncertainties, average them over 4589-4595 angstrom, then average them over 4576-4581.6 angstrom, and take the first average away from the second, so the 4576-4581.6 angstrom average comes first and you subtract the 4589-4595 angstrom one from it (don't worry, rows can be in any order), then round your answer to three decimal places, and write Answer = 0.005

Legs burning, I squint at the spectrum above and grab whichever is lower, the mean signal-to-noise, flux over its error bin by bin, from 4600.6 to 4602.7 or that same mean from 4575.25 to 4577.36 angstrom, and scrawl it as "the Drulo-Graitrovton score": 30.9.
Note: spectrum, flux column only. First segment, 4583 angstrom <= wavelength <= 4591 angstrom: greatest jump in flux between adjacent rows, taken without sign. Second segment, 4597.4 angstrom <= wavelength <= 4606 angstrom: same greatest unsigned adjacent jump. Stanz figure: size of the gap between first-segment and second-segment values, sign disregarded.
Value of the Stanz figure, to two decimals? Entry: 0.40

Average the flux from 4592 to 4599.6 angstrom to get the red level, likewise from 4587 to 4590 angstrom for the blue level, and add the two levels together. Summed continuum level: 22.2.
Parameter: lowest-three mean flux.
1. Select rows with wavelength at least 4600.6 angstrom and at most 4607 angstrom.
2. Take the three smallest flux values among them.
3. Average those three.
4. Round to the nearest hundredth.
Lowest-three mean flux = 10.92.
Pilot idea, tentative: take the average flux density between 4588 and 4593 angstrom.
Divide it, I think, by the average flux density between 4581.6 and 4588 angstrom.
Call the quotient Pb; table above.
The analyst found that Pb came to 1.01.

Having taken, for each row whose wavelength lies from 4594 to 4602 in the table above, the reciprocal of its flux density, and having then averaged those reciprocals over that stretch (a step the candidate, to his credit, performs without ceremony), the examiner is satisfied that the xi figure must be 0.0893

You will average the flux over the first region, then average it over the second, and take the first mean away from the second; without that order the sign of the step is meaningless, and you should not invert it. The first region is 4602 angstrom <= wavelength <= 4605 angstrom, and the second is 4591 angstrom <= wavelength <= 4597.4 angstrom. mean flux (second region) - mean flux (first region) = 0.23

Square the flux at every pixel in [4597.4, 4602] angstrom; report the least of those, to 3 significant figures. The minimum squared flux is 110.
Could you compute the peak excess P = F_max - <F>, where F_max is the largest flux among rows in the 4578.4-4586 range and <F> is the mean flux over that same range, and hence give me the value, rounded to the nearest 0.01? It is 0.31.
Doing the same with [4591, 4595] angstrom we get 0.25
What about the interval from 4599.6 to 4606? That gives 0.25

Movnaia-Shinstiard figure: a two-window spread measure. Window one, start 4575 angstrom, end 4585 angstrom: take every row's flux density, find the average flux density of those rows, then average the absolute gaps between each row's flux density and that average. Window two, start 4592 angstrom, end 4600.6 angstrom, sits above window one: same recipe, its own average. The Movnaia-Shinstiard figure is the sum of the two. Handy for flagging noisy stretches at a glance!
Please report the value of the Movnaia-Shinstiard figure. 0.46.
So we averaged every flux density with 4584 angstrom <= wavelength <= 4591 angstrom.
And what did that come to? 10.9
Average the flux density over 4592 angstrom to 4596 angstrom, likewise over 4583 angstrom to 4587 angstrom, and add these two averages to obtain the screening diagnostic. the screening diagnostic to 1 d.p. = 22.1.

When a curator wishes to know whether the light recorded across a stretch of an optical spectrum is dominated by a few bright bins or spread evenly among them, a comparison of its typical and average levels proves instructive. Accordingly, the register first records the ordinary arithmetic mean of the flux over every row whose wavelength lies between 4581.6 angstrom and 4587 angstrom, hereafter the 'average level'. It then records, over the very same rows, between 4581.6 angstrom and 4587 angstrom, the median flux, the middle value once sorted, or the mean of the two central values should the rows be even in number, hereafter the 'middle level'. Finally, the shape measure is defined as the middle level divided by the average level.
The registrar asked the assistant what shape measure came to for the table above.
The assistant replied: 1.00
